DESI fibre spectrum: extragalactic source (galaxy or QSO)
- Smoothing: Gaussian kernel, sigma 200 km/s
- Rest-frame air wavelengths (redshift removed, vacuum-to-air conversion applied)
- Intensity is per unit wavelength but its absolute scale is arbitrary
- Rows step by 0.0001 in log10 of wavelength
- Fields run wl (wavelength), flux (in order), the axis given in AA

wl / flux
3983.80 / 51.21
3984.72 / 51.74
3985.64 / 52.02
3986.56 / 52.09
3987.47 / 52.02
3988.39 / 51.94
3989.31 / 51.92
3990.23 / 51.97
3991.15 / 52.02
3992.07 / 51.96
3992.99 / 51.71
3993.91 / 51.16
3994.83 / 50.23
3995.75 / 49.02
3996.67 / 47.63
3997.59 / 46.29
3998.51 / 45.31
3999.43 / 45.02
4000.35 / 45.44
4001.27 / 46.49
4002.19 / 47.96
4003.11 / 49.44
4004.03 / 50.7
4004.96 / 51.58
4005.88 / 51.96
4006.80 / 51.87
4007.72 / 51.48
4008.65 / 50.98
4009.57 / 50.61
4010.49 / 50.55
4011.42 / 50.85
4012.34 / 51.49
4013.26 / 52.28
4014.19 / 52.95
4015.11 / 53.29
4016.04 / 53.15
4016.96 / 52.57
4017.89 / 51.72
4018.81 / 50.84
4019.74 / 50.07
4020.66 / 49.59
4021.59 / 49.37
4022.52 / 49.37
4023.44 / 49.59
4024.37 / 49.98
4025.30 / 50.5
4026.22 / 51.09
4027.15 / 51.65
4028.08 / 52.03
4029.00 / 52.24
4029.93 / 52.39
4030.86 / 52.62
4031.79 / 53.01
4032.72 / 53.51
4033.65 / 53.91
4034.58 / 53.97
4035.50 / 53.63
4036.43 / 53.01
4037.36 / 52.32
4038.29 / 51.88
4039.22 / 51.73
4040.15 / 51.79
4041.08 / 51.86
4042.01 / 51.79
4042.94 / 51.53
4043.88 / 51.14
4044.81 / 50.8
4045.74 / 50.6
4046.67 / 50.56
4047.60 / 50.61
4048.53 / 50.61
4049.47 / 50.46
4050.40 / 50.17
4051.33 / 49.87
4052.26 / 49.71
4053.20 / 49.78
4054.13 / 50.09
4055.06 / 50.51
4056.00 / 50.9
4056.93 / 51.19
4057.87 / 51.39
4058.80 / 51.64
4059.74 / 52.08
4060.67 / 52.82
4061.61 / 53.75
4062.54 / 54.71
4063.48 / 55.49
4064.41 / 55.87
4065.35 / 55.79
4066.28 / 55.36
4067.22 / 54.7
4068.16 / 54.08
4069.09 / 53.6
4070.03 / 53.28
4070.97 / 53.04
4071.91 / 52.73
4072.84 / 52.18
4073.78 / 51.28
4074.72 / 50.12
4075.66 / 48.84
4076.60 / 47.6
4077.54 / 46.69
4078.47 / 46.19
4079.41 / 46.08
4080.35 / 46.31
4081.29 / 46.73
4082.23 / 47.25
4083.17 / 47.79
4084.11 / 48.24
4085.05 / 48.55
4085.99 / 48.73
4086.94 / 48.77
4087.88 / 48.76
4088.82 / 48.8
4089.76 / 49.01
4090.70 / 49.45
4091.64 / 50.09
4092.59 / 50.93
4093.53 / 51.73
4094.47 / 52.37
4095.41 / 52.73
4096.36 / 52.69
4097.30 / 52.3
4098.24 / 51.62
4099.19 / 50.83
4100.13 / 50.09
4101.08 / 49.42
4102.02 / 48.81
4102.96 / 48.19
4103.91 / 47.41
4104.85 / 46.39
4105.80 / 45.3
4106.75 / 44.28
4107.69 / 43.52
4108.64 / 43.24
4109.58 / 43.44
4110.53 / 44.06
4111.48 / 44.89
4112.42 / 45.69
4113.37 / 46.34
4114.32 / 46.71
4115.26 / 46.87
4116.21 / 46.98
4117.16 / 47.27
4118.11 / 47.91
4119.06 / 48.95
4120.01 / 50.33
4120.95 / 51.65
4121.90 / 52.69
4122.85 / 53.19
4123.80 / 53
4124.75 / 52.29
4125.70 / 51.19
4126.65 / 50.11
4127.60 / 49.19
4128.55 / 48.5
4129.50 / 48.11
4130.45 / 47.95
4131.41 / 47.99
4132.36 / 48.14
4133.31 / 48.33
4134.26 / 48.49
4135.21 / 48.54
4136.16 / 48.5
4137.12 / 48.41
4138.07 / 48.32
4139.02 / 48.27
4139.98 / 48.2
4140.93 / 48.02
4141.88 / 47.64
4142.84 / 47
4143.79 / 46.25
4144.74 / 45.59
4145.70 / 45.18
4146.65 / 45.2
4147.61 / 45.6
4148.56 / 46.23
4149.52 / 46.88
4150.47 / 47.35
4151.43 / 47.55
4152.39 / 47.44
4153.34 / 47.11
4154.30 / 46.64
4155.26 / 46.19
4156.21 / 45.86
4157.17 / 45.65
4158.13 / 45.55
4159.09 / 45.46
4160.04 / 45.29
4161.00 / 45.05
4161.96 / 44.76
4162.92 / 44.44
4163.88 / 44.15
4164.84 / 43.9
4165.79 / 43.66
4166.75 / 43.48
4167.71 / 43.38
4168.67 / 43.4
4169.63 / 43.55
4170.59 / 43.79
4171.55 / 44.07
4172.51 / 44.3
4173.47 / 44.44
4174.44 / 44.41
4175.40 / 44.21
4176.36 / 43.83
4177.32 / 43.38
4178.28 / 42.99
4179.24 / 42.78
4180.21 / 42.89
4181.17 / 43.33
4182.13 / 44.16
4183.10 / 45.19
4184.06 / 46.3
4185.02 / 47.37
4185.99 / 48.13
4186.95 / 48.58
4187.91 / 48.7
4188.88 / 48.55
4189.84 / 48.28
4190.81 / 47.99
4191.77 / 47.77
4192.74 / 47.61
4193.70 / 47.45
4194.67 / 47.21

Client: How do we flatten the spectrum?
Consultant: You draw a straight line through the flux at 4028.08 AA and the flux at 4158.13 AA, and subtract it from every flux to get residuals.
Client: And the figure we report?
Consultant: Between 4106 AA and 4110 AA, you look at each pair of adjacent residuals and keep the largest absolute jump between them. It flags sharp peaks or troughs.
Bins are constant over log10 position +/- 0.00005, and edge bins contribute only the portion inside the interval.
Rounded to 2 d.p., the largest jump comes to 0.71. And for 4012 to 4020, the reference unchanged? 0.84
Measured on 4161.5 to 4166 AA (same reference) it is 0.27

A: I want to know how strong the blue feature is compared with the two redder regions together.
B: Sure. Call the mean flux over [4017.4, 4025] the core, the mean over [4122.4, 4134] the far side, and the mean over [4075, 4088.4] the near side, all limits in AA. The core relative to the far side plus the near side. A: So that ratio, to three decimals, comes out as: 0.514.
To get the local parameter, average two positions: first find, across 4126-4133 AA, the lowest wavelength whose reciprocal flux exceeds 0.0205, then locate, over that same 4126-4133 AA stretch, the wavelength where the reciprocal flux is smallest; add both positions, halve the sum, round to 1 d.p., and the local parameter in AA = 4127.6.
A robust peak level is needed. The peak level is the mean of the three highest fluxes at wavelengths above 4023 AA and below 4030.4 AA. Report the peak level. 52.2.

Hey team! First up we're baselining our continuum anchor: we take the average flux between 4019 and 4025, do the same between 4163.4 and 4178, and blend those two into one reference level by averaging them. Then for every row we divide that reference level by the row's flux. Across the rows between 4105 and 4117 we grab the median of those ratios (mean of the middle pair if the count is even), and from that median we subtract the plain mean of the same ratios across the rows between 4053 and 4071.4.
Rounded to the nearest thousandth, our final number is 0.154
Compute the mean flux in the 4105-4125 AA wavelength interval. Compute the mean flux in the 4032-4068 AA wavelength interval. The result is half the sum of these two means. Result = 49.8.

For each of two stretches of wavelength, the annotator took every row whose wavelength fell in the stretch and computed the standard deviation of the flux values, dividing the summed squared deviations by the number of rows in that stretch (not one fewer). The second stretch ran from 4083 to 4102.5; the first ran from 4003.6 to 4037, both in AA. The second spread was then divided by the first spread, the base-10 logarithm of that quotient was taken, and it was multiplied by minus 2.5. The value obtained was -0.19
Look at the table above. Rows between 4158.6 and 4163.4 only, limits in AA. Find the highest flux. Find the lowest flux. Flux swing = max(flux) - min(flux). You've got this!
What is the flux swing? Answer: 1.0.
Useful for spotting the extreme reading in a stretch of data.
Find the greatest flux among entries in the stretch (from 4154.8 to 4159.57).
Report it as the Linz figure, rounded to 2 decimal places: 46.19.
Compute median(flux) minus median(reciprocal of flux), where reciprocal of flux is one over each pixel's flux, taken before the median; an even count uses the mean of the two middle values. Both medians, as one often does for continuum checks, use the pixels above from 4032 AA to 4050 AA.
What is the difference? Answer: 52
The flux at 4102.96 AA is 48.19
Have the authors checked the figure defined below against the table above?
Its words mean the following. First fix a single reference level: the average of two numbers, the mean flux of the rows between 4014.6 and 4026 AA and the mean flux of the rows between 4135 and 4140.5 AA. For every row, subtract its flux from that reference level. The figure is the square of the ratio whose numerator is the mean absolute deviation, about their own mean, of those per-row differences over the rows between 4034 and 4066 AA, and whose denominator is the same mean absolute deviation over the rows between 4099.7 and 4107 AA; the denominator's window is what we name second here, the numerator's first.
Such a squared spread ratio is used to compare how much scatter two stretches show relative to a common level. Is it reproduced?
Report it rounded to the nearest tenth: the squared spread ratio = 0.7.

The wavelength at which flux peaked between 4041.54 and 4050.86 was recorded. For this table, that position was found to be 4042.01 AA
